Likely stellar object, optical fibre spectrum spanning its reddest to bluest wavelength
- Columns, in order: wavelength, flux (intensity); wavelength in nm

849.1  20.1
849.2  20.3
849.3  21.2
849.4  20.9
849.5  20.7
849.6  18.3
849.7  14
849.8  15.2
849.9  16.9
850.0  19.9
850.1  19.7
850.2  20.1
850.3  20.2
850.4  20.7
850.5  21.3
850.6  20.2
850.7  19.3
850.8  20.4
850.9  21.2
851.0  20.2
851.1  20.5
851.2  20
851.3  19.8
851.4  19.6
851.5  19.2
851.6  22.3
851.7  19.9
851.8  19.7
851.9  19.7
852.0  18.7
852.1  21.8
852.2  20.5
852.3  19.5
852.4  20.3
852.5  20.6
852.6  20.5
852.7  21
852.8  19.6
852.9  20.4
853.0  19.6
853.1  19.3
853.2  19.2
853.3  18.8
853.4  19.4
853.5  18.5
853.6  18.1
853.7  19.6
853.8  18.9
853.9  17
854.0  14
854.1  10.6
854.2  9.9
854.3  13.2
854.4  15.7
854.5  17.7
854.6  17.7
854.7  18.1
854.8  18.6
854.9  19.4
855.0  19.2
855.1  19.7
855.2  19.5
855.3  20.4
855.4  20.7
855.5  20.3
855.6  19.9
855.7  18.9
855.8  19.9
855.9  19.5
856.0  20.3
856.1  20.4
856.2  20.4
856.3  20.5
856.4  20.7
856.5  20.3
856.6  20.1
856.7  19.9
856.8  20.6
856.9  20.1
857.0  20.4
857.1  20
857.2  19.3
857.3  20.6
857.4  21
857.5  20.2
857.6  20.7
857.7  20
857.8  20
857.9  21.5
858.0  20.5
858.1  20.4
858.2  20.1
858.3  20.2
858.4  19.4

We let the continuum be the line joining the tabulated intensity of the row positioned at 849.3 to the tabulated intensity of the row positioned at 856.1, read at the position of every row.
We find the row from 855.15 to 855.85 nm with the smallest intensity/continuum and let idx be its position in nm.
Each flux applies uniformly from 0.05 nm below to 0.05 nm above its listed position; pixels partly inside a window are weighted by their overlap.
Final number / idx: 855.7 nm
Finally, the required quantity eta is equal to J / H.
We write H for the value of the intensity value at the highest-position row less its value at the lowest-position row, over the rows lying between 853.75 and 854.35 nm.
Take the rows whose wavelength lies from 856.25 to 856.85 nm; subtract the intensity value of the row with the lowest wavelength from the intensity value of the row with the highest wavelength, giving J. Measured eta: 0.0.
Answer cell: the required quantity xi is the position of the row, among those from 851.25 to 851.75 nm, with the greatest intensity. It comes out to 851.6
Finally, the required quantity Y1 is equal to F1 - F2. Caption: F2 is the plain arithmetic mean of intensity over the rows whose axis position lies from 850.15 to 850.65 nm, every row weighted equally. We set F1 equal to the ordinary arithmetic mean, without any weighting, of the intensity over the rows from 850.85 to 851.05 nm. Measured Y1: 0.2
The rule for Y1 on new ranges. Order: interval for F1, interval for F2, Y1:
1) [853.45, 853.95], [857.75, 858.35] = -2.0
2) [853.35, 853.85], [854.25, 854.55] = 3.4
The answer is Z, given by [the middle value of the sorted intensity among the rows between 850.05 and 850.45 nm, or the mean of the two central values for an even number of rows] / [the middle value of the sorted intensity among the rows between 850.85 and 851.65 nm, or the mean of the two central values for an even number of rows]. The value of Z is 1.00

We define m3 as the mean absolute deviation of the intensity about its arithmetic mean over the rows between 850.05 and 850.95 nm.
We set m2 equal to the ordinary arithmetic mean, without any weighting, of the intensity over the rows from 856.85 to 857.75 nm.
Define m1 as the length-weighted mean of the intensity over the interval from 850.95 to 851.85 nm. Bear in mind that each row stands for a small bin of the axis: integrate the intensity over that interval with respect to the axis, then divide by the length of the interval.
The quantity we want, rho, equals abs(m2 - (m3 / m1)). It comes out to 20.2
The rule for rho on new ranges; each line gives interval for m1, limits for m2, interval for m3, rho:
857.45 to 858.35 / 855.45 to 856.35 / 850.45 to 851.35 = 20.0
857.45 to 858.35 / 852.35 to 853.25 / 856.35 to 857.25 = 20.0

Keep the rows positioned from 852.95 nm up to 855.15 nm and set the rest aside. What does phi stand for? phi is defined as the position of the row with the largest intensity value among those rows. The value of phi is 855.1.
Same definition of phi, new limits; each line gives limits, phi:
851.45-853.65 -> 851.6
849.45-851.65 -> 851.6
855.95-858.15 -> 857.9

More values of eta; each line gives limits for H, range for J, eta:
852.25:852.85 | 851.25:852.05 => -11.0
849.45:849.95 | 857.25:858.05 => 0.0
